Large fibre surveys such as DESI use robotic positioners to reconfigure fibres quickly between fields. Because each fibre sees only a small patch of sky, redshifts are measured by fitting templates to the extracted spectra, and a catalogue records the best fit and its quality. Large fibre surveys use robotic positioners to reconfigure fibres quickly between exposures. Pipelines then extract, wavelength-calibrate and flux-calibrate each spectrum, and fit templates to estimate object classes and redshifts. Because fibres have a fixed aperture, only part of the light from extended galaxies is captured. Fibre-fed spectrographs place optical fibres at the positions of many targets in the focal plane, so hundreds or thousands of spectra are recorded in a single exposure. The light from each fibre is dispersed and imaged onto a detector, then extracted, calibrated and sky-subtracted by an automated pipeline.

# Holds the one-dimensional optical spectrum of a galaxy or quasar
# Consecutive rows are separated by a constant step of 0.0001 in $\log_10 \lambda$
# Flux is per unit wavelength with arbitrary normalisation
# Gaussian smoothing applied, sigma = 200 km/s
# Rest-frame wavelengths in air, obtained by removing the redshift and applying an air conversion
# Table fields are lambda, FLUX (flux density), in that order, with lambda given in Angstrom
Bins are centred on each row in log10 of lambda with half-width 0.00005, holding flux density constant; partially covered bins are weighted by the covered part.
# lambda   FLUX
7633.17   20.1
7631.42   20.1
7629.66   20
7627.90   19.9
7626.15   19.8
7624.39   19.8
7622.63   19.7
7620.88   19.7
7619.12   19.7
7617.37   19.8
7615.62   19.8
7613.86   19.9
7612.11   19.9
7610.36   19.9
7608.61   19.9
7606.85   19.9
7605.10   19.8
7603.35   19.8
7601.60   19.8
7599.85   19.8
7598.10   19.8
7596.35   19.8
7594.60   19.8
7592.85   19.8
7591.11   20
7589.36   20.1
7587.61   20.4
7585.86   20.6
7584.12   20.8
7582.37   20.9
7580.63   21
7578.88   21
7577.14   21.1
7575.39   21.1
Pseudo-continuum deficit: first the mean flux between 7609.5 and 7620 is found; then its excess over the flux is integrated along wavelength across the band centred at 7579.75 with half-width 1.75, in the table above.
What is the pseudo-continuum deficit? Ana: -4.1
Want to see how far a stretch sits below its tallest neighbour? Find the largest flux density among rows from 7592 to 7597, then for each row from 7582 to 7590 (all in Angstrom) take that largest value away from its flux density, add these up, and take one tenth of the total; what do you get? 0.38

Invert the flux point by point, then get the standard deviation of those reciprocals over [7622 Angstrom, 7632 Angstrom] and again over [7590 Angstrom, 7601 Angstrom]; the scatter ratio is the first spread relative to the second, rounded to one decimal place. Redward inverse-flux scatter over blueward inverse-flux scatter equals 1.8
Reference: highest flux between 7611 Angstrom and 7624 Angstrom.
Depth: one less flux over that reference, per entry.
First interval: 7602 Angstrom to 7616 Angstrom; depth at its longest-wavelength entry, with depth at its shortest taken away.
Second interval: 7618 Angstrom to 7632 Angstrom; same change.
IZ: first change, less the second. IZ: 0.02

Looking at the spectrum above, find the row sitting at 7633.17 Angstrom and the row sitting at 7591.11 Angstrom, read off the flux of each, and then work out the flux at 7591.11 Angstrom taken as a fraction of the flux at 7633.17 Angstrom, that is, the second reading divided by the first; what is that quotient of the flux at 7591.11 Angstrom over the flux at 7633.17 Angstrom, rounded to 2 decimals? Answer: 1.00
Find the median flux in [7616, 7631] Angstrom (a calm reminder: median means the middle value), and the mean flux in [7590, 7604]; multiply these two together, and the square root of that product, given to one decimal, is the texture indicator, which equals 19.8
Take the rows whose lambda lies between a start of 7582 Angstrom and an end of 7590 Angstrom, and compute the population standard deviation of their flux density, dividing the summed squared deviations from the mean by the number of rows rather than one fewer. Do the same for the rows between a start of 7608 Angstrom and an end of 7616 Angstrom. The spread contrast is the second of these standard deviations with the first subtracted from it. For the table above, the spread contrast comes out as -0.2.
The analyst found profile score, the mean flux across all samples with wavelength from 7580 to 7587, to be 20.8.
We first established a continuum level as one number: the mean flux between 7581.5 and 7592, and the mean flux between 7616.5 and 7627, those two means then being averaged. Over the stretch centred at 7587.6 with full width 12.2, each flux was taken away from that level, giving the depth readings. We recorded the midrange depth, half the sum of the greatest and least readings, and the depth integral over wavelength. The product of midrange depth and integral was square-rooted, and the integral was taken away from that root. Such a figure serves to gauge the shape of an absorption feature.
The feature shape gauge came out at 4.1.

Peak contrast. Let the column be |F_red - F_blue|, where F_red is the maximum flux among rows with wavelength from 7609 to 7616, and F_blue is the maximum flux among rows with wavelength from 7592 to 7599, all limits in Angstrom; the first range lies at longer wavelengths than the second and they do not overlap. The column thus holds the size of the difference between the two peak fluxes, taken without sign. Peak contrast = 0.1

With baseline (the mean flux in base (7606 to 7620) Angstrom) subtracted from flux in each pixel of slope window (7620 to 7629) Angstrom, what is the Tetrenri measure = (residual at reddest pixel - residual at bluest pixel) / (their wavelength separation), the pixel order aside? 0.03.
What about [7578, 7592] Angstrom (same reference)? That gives -0.08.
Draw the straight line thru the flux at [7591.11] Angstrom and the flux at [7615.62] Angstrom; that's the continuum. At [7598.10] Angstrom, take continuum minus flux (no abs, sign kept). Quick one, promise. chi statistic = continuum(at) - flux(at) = 0.14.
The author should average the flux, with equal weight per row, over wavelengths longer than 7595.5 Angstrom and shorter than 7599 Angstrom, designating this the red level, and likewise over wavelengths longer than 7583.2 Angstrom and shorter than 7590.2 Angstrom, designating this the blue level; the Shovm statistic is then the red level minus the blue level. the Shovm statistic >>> -0.68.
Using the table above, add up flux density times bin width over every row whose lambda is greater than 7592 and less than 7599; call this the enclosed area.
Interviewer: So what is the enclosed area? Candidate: 138.5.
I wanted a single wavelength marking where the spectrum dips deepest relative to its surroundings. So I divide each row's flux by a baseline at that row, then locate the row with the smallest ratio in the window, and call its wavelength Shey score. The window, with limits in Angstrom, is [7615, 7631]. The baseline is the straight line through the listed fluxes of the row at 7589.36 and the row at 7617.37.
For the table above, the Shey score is 7619.12 Angstrom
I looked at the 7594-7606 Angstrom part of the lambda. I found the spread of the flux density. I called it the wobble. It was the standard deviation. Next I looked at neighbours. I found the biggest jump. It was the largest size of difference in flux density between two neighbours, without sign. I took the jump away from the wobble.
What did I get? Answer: 0.00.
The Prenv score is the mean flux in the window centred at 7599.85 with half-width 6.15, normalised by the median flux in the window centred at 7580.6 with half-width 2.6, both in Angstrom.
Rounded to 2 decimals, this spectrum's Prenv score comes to 0.94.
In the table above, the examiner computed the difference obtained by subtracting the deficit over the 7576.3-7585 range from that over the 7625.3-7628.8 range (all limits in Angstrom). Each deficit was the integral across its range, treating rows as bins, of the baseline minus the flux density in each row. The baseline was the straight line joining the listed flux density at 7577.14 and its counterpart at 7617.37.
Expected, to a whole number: -2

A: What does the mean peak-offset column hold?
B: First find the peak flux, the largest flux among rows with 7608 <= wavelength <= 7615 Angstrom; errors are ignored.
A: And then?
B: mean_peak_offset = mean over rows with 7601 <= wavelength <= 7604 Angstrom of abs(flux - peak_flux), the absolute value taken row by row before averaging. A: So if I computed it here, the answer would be 0.10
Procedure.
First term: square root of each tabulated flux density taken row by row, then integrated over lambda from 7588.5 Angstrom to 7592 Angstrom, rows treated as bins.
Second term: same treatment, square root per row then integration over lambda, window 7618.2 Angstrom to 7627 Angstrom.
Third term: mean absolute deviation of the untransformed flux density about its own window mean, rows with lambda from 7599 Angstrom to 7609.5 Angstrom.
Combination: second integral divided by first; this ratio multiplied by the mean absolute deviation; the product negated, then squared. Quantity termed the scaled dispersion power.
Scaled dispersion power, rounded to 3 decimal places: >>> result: 0.012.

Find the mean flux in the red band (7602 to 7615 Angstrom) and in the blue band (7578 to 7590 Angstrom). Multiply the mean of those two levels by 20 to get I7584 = 406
